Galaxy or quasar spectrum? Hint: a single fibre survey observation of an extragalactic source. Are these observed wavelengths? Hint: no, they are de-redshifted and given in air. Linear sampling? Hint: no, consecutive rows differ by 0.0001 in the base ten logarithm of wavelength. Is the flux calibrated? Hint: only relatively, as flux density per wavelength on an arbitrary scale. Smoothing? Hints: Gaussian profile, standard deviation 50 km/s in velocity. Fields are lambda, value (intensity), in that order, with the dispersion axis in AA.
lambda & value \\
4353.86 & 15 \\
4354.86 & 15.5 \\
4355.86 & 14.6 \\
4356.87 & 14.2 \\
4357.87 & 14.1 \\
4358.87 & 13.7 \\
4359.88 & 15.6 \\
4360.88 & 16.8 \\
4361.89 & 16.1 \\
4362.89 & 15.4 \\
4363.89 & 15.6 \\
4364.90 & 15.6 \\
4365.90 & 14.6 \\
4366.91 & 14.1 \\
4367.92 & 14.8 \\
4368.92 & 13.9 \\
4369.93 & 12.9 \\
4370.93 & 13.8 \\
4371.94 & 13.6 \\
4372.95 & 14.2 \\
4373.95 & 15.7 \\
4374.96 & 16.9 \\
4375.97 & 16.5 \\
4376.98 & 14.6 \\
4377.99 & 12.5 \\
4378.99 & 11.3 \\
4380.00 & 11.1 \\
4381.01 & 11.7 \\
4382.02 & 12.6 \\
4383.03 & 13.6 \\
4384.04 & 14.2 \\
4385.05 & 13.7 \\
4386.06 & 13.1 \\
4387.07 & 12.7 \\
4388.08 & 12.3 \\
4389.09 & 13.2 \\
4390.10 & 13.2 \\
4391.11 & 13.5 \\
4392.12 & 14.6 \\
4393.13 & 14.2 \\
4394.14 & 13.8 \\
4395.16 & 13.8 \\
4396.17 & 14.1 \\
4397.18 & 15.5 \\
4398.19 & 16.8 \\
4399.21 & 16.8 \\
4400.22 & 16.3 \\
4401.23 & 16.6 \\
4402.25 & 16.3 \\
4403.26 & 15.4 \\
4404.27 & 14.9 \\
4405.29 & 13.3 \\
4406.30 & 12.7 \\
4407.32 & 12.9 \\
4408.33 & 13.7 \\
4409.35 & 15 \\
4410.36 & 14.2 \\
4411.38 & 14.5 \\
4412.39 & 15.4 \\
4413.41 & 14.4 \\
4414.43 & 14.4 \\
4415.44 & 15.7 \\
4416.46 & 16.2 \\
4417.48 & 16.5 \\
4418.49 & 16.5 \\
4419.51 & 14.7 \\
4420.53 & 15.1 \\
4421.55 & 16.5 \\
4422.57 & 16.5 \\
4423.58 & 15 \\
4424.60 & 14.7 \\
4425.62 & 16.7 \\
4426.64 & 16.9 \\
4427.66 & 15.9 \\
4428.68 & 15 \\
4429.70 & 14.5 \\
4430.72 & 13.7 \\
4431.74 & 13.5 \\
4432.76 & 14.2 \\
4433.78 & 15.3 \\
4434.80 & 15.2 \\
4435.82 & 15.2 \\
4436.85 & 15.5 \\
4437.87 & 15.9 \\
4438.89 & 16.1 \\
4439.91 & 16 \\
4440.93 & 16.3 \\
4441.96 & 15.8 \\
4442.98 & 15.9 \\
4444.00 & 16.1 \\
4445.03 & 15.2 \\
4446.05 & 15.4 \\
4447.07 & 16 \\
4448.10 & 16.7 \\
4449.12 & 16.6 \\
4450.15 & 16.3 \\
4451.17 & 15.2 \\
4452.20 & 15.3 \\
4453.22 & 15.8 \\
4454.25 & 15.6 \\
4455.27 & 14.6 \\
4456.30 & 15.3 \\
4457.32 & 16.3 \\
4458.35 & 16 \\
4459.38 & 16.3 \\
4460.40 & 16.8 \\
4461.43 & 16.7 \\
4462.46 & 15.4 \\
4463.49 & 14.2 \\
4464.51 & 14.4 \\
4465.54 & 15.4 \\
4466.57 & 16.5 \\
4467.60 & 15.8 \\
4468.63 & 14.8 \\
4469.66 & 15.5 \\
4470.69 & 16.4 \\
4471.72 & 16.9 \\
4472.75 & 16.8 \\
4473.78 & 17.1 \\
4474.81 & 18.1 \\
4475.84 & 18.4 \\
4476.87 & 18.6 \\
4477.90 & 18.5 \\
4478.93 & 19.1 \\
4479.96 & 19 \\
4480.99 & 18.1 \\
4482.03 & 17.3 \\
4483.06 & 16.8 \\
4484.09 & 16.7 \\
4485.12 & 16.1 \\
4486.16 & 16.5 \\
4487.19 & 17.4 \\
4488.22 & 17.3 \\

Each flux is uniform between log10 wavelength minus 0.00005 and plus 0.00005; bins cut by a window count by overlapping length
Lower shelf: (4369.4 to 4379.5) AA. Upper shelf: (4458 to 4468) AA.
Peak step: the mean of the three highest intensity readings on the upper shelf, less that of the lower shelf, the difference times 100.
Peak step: 30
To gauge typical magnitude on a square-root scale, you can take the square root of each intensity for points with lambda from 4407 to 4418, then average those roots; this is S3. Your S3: 3.85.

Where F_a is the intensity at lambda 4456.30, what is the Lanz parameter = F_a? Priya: 15.3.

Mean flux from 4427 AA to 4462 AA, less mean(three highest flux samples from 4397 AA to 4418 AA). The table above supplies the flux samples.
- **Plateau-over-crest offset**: -1.1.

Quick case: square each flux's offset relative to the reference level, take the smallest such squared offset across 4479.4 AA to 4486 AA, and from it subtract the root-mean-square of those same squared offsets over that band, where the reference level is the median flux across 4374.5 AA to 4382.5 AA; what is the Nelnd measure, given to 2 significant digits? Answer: -13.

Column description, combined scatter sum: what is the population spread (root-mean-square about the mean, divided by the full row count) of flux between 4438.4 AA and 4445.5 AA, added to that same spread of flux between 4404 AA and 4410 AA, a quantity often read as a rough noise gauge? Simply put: 1.2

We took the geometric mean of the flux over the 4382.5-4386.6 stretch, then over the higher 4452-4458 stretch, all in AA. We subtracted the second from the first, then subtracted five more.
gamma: -6.8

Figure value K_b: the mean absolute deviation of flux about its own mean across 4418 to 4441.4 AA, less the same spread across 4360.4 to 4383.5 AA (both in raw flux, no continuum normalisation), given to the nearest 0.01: -0.58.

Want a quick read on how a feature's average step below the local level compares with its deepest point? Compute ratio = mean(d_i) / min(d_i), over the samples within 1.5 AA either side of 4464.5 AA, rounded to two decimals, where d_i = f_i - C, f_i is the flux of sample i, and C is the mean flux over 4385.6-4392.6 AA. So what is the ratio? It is 1.48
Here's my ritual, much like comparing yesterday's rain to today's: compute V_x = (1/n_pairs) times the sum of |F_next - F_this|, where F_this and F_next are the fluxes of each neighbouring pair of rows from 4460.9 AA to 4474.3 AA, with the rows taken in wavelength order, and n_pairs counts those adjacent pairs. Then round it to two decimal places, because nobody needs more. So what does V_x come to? 0.75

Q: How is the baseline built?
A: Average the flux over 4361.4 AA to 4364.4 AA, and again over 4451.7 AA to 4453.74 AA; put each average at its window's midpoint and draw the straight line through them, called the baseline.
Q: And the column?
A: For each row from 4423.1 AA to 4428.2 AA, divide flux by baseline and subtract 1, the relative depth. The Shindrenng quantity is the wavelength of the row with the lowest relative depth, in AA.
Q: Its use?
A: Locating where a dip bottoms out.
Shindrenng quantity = 4424.60 AA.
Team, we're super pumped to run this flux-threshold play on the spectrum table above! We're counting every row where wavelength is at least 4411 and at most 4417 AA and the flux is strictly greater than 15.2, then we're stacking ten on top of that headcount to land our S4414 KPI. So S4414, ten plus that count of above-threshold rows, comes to 13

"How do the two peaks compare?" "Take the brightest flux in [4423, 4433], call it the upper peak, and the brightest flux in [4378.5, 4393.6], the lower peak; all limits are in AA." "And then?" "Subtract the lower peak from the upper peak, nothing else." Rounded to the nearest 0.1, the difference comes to 2.3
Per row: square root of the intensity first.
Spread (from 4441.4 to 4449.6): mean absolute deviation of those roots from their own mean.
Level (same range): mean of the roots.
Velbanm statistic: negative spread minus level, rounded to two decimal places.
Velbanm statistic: -4.04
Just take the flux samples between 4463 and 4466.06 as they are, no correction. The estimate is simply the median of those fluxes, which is 14.4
